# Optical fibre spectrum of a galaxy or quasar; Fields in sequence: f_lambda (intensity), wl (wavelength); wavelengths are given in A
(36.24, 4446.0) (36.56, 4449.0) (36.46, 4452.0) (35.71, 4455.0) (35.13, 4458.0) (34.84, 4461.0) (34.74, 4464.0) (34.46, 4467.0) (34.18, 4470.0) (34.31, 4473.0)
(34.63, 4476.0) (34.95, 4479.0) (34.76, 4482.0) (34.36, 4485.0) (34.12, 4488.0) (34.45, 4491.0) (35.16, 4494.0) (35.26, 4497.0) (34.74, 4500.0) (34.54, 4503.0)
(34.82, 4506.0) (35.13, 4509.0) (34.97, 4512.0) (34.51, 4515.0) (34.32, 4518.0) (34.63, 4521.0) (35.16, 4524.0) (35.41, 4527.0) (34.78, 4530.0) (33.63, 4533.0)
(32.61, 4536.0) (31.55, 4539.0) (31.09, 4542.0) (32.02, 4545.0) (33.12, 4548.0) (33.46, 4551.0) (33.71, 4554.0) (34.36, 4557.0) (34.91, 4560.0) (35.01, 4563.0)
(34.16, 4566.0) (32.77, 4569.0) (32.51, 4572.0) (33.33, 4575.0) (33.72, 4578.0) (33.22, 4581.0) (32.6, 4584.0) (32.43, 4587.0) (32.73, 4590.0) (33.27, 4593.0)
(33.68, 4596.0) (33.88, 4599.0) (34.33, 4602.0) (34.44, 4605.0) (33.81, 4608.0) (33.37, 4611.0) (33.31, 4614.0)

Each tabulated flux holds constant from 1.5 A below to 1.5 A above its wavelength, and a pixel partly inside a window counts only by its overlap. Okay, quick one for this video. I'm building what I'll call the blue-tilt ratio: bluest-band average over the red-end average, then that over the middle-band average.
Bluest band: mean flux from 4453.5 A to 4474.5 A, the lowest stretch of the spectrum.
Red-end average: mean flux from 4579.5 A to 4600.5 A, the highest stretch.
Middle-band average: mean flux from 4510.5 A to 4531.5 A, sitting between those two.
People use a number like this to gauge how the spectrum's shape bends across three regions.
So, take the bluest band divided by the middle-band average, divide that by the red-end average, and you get 0.0301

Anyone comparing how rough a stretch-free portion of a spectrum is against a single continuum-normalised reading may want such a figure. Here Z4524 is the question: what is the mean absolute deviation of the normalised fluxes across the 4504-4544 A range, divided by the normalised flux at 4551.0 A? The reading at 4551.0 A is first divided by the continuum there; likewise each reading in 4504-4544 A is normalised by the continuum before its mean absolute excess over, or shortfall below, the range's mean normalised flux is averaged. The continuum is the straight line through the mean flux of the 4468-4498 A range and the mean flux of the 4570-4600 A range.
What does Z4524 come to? 0.0298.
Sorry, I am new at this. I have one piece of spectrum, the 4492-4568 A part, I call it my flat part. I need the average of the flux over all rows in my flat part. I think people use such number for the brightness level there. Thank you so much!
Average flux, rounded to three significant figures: 34.1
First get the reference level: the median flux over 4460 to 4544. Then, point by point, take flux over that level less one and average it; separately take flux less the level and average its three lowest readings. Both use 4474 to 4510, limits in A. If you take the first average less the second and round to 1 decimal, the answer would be 0.3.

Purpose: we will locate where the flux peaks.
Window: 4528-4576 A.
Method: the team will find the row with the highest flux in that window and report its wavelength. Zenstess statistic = 4563.0 A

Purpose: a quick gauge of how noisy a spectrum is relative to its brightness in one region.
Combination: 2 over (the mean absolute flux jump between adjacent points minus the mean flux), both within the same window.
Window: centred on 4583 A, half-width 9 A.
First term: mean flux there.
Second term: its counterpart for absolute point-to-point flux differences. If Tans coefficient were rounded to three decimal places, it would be -0.061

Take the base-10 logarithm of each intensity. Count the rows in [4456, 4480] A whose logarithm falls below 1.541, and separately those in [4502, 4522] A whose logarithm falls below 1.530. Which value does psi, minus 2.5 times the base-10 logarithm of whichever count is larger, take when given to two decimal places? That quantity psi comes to -1.75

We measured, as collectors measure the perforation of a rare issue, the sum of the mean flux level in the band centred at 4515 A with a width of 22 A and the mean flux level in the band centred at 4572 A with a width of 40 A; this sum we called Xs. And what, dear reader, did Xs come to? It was 68.29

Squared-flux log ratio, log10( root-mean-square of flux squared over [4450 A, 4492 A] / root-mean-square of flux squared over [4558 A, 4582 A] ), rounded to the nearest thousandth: 0.027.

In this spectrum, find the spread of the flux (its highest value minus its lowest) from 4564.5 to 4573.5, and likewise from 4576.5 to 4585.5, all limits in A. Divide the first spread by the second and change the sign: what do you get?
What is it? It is -1.5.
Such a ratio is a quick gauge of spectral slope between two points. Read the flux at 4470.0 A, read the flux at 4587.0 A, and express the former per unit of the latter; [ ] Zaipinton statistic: 1.05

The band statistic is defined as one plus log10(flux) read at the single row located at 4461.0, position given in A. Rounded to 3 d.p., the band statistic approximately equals 2.542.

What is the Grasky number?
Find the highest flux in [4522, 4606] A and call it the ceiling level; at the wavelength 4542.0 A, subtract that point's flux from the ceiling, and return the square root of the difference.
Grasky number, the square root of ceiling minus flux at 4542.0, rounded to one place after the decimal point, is 2.1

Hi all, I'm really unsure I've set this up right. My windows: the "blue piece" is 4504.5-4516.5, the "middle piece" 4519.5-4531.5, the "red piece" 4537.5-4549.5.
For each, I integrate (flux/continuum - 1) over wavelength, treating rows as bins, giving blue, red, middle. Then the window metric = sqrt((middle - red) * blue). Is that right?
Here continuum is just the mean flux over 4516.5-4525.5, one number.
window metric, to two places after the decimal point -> 0.24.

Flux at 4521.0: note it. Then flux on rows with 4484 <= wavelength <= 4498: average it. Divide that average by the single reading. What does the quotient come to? 1.00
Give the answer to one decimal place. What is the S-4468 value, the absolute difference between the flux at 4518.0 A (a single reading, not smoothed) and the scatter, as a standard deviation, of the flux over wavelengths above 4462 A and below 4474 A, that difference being 34.1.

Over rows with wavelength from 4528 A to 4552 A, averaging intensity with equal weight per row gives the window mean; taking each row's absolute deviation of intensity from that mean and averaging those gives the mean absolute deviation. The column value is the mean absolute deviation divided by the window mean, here 0.029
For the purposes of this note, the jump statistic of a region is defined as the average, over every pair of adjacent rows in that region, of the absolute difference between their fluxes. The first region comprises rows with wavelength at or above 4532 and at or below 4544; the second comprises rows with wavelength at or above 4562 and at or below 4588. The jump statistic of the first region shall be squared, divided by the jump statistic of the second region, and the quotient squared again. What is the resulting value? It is 1.32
